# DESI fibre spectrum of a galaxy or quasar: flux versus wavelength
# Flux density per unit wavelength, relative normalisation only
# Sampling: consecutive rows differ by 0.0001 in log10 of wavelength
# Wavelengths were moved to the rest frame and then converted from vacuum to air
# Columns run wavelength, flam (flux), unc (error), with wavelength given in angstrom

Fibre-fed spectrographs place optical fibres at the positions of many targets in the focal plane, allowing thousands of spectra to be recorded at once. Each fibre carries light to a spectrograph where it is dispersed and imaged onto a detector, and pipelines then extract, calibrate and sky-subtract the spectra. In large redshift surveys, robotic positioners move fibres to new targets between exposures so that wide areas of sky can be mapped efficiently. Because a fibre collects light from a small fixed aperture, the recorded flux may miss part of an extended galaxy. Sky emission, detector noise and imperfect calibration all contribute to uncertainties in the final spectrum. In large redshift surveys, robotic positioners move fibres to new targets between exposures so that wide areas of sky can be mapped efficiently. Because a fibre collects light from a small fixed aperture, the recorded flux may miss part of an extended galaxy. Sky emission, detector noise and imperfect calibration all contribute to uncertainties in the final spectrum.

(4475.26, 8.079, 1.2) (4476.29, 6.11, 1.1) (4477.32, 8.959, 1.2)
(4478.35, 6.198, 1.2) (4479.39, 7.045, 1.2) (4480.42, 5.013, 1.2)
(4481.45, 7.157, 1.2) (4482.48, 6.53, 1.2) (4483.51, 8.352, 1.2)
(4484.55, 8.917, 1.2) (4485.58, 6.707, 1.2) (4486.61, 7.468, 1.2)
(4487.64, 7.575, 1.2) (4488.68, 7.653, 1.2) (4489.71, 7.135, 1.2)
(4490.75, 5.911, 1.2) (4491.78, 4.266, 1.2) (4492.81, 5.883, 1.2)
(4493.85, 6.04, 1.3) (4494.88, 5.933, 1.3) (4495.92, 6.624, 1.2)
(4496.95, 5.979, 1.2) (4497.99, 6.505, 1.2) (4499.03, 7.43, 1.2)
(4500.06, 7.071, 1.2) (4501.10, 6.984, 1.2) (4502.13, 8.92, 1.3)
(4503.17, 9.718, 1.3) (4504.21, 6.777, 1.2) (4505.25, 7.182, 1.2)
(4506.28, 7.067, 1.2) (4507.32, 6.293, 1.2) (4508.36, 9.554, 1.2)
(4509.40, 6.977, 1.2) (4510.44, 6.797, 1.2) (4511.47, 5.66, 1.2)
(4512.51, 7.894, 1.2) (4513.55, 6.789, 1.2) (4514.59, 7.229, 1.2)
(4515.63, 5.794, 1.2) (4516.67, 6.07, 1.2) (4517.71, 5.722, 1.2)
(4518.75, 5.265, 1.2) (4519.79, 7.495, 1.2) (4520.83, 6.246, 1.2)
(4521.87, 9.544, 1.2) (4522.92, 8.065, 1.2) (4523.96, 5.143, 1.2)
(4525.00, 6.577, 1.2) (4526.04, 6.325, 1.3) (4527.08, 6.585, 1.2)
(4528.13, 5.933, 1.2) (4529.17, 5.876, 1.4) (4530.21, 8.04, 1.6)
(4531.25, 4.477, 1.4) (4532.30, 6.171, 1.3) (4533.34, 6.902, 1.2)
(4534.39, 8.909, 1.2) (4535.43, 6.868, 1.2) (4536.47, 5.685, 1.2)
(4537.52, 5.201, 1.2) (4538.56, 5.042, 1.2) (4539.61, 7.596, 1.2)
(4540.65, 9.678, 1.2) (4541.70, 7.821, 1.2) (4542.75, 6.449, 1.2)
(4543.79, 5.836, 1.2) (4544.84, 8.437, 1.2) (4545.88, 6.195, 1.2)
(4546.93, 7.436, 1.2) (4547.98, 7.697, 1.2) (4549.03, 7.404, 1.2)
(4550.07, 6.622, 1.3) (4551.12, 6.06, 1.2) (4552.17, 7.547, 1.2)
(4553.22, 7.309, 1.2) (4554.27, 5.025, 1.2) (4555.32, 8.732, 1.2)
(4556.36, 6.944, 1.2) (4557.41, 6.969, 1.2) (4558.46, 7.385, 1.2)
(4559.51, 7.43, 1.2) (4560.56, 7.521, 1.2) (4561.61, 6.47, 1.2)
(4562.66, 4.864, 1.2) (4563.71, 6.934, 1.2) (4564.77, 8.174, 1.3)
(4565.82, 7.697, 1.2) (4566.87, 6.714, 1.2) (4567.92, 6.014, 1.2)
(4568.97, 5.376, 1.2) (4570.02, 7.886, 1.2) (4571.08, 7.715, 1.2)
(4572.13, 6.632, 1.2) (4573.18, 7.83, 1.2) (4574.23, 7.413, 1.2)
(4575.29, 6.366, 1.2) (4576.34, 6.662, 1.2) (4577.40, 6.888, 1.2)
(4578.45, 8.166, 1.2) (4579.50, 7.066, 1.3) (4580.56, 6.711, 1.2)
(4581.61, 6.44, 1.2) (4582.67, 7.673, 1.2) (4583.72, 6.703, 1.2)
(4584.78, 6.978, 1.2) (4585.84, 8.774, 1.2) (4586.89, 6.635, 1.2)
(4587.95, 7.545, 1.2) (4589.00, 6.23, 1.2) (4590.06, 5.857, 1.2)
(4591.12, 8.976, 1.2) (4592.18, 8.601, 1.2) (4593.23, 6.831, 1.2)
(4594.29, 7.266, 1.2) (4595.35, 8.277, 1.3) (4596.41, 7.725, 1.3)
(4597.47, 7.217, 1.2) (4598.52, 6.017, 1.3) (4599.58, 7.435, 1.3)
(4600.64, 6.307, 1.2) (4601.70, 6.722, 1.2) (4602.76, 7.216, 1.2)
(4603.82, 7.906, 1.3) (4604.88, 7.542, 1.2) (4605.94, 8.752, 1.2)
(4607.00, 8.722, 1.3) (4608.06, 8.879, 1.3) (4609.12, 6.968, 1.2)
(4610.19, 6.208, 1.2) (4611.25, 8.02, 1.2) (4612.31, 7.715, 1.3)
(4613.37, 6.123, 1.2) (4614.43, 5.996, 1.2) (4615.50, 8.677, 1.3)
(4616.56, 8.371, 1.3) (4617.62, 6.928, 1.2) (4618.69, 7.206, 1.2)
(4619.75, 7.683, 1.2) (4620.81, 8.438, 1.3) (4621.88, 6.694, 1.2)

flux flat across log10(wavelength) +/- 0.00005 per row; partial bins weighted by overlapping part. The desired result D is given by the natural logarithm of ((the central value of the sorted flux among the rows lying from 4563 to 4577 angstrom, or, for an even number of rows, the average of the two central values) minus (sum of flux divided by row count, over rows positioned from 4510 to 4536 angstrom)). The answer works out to -1.3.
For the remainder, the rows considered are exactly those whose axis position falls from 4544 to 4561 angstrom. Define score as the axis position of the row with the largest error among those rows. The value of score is 4550.07 angstrom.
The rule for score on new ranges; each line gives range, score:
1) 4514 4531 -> 4530.21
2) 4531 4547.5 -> 4531.25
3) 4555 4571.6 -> 4564.77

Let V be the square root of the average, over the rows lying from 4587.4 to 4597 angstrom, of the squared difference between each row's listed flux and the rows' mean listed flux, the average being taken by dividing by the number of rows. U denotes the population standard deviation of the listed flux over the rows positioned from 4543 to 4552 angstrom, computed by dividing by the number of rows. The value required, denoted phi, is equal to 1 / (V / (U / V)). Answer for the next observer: 0.87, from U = 0.86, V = 0.99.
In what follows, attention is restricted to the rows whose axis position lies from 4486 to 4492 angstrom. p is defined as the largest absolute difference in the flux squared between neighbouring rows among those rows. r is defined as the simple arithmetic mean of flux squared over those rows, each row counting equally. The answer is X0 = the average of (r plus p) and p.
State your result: 40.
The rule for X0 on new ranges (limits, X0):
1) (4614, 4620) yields 68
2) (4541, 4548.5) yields 63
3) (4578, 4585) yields 43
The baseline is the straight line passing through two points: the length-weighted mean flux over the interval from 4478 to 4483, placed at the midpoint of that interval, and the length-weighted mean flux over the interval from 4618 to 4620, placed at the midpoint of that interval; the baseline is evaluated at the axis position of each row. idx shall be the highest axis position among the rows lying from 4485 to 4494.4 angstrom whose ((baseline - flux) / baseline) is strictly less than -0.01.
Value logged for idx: 4489.71 angstrom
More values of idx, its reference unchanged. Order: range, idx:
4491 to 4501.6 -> 4501.10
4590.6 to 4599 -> 4596.41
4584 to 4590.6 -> 4587.95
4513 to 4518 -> 4514.59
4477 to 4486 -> 4485.58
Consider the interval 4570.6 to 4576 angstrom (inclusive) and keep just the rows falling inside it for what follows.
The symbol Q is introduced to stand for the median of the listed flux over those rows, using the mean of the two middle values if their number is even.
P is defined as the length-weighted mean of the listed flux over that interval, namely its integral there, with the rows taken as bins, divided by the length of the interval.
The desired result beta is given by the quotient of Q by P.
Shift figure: 1.03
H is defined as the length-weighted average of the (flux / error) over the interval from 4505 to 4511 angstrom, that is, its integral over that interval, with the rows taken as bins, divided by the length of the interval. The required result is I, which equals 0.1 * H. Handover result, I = 0.61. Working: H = 6.10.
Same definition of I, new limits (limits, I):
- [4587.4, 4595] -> 0.61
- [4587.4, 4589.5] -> 0.58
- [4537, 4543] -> 0.58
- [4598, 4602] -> 0.53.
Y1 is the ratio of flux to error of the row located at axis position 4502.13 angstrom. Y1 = 6.9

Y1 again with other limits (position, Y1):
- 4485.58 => 5.6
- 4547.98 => 6.4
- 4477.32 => 7.5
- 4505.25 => 6.0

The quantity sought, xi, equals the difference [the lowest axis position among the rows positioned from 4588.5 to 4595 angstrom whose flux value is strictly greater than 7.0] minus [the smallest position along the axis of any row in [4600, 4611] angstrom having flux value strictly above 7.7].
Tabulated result -12.7 angstrom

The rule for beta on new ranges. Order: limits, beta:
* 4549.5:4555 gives 1.00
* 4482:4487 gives 0.98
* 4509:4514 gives 1.00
